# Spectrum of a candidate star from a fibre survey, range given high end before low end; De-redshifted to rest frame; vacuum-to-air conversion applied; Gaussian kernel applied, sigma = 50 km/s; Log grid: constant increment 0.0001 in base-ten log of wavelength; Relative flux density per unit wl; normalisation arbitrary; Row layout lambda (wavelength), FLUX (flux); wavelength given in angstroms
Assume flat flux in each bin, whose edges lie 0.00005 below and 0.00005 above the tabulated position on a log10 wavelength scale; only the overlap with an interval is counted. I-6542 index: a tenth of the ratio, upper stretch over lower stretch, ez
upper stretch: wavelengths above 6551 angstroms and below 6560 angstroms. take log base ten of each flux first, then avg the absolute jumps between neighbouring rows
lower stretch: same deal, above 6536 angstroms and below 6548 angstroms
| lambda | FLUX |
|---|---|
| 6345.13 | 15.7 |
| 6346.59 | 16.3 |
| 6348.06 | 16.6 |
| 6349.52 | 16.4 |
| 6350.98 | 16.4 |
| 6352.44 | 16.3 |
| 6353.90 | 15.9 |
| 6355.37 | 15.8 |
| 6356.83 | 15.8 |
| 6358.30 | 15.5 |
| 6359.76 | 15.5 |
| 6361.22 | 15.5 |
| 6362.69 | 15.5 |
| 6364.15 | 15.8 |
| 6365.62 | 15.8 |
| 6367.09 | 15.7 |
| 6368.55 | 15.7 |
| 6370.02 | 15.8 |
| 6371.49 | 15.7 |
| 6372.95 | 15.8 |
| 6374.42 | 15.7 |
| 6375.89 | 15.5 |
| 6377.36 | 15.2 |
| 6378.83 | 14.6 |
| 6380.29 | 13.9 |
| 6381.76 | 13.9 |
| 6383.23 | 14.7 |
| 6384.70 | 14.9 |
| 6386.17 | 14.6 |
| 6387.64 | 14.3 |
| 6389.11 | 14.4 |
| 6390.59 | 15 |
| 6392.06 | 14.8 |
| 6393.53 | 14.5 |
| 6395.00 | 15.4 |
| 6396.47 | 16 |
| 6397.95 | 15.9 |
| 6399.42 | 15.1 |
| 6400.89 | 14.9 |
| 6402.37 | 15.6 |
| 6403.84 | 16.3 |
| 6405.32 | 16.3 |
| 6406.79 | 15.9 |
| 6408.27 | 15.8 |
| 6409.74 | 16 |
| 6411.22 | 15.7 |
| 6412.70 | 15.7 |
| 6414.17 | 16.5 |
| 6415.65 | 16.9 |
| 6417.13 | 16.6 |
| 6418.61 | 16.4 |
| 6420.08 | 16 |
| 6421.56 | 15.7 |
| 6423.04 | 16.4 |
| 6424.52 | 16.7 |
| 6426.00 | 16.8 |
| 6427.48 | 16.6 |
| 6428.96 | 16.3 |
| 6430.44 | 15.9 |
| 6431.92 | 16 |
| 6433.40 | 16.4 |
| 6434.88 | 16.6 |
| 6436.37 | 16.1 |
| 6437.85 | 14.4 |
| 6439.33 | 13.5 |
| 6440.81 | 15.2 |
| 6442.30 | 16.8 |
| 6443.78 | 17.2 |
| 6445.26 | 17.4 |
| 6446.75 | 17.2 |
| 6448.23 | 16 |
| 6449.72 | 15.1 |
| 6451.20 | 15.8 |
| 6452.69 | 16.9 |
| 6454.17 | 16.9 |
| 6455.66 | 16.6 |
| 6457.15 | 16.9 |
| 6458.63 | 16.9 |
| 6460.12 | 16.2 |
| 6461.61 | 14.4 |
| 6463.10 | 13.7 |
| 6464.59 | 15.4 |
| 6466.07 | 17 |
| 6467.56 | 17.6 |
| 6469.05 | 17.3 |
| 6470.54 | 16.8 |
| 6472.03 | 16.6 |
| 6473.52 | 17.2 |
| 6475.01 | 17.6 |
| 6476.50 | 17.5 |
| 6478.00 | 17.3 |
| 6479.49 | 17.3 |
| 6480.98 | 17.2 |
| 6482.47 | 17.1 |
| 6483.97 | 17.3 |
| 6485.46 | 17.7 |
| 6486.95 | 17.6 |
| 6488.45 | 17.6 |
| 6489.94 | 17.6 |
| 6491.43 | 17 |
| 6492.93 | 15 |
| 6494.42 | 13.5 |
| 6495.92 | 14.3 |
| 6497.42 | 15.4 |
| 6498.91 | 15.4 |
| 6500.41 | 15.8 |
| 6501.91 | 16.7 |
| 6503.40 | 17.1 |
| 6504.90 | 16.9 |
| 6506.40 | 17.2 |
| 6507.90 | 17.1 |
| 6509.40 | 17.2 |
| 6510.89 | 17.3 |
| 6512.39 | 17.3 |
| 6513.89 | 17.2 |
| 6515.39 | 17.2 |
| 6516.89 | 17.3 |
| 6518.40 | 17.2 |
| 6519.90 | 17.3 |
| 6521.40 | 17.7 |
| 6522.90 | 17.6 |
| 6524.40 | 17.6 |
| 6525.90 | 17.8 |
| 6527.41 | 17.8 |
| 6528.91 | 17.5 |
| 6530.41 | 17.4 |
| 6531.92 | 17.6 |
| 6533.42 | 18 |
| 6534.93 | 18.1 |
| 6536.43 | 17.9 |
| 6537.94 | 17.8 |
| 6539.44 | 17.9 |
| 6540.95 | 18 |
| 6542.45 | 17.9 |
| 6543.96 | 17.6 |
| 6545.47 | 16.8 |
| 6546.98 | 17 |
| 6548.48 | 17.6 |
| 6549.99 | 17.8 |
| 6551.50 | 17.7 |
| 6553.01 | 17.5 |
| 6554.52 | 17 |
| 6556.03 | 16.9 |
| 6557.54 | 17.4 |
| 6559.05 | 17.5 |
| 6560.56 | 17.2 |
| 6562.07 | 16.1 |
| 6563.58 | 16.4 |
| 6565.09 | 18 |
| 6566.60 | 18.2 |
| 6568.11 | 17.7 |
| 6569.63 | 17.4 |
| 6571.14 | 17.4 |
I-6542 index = 0.12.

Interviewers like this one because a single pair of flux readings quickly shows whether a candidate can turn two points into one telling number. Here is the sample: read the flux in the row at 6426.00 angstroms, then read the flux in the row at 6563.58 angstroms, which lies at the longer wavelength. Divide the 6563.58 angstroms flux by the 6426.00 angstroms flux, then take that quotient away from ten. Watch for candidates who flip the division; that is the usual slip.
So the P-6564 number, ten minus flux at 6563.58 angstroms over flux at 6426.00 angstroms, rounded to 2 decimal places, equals 9.02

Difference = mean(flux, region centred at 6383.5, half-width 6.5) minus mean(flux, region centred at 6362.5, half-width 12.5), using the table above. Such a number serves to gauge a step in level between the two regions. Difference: -1.3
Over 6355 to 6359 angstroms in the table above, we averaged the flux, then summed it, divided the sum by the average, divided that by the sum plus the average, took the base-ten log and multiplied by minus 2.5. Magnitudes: 3.30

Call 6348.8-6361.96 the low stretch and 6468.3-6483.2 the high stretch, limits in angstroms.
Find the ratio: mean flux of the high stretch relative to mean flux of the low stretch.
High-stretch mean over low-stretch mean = 1.08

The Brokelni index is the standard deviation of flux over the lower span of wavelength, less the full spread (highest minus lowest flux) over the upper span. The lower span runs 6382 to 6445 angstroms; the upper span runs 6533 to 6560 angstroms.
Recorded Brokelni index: -0.4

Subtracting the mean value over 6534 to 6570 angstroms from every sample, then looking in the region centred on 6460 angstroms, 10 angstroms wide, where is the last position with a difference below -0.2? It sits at 6464.59 angstroms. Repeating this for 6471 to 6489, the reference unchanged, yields 6482.47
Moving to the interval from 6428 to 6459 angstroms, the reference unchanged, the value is 6458.63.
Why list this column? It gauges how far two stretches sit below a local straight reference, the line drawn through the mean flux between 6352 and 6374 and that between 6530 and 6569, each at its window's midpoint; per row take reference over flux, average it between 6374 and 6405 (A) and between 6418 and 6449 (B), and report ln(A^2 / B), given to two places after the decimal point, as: 0.11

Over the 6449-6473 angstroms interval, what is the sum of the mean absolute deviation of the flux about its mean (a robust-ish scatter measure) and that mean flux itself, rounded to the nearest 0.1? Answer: 17.1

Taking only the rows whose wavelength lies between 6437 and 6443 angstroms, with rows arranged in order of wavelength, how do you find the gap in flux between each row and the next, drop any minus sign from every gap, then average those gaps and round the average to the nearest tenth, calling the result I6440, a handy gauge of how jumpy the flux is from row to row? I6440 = 1.4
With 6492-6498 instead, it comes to 1.1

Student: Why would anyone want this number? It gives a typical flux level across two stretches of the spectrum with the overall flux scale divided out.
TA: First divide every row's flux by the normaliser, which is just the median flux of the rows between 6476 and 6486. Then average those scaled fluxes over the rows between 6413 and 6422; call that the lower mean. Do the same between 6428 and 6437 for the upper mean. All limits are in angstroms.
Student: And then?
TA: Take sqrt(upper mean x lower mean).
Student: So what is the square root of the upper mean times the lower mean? 0.94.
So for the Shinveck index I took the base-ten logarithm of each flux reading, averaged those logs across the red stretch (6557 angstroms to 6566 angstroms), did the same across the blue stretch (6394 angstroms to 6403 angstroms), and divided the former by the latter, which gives 1.04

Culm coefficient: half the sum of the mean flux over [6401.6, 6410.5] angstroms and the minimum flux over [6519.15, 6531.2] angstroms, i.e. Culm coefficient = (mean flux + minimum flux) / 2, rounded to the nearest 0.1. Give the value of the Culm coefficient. 16.6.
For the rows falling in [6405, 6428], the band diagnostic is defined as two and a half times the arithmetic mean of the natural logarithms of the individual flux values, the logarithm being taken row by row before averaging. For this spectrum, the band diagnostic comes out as 6.97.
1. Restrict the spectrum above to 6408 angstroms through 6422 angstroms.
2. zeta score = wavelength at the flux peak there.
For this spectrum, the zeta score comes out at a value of 6415.65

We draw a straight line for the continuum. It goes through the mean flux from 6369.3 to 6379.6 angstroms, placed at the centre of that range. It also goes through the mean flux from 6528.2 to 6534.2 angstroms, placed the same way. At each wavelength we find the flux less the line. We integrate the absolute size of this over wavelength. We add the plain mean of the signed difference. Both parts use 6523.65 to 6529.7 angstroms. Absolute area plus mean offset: 1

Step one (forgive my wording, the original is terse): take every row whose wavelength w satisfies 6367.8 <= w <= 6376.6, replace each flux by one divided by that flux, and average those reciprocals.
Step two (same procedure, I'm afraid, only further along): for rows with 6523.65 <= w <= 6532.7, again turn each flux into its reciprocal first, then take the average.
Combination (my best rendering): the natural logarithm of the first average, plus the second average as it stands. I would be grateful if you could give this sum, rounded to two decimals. -2.70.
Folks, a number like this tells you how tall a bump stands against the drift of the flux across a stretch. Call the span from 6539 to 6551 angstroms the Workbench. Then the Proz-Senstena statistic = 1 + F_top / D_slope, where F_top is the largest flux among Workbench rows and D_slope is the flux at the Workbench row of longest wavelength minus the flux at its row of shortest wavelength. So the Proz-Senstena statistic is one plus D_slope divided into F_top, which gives -179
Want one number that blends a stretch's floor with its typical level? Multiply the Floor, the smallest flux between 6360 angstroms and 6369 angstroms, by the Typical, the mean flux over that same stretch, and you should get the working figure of 243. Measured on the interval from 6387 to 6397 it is 213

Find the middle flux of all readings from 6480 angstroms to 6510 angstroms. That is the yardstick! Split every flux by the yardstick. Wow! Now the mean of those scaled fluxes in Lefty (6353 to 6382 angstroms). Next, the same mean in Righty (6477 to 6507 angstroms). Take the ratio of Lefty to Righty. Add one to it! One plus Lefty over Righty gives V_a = 1.93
